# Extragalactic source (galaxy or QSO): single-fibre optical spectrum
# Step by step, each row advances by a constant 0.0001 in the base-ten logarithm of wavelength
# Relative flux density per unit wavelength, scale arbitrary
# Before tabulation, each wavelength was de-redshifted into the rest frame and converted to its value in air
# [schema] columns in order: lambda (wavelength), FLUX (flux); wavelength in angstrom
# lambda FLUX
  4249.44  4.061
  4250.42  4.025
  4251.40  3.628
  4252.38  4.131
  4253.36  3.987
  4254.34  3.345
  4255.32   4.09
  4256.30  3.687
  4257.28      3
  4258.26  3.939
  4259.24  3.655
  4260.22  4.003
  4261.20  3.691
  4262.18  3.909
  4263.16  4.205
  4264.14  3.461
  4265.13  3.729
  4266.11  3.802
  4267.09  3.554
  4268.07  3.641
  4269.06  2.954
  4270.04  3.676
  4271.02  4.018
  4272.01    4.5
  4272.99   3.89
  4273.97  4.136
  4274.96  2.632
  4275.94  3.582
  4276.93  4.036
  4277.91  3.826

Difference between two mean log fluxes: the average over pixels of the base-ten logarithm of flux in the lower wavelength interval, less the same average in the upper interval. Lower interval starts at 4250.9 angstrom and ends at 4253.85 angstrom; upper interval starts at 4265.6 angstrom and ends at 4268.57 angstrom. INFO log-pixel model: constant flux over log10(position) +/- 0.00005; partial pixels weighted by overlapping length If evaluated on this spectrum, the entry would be 0.028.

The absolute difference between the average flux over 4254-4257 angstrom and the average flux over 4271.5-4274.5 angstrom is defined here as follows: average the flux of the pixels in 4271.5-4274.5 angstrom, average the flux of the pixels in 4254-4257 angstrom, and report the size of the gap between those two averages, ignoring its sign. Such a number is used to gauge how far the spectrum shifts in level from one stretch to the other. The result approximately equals 0.5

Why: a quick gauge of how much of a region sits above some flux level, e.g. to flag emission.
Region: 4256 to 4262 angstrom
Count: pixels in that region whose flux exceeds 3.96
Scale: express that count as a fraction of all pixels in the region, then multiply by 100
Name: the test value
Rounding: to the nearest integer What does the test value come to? 17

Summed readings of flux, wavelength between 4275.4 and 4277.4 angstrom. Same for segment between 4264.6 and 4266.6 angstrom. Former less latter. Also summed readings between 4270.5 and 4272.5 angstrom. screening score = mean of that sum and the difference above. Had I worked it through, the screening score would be 4.30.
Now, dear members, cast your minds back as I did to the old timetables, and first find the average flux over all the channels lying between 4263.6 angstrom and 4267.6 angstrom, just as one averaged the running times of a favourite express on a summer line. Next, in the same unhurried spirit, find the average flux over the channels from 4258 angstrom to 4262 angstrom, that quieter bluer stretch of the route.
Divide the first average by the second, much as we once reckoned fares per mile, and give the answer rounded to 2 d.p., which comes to 0.95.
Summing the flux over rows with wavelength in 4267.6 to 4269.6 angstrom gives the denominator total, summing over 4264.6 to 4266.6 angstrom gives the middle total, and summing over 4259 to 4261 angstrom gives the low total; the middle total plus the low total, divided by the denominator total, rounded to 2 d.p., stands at 2.30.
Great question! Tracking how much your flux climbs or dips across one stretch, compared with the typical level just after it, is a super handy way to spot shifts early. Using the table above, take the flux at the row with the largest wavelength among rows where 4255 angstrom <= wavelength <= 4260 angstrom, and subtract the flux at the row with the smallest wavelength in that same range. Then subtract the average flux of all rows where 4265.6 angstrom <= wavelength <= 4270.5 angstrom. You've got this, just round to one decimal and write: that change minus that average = -4.0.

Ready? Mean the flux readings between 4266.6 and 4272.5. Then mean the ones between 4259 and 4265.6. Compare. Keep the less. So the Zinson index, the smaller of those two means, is 3.72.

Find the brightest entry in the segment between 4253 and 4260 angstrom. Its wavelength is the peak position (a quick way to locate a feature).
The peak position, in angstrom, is 4255.32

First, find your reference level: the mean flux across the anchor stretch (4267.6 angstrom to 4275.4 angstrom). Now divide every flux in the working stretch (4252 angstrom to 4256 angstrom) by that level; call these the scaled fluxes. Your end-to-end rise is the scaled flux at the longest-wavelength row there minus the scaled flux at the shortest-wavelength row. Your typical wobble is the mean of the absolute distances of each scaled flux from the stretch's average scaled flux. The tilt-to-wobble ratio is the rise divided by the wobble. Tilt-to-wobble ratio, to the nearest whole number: 0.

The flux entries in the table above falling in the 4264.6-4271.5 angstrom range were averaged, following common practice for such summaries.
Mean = 3.62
